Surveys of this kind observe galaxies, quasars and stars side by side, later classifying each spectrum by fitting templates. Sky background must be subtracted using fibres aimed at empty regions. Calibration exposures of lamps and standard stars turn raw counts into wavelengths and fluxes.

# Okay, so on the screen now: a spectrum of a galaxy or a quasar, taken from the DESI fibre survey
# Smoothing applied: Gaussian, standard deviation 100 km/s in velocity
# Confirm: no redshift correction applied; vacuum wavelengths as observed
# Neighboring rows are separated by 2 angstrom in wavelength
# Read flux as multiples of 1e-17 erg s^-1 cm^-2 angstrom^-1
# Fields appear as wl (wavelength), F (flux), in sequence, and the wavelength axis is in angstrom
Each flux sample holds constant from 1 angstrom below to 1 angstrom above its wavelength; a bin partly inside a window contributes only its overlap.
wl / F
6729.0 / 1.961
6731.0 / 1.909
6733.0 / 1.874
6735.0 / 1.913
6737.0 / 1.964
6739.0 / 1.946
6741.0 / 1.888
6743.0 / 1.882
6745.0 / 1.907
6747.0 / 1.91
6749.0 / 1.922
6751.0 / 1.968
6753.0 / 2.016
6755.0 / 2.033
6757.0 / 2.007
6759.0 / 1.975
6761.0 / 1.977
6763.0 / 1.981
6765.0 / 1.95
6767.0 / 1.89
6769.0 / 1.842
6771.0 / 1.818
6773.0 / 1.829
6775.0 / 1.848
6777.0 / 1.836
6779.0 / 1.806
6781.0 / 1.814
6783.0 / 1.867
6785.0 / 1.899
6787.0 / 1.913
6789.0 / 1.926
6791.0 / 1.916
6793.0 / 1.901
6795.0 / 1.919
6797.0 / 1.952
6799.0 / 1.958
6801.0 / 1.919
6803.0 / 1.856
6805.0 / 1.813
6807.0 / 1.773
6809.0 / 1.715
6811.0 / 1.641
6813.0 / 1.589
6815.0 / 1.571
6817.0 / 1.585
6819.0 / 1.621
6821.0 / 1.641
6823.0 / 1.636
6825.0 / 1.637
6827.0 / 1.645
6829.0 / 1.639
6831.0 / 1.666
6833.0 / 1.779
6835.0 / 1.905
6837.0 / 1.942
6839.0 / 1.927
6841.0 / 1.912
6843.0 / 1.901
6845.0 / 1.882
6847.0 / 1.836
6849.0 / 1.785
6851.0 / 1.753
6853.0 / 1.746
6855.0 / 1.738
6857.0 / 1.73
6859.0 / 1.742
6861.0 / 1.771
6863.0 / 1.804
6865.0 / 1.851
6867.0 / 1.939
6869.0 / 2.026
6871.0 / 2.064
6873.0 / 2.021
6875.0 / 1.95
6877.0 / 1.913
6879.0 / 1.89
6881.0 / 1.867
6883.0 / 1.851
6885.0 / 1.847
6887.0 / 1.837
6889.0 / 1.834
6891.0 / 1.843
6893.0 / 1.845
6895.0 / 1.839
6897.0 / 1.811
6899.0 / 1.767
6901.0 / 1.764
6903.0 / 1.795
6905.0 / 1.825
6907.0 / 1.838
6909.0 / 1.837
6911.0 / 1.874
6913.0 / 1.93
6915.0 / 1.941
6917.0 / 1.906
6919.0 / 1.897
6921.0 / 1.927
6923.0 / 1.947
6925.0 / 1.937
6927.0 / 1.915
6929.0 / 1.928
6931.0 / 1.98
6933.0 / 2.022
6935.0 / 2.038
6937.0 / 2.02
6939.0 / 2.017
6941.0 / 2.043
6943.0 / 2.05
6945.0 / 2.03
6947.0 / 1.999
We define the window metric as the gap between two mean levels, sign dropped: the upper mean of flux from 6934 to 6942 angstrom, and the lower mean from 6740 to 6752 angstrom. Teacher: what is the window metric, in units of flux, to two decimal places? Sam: 0.12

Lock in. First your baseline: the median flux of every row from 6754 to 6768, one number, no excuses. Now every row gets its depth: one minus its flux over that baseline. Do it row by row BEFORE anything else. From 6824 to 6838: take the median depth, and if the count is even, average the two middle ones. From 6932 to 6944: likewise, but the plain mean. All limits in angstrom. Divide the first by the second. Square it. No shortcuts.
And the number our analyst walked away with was 32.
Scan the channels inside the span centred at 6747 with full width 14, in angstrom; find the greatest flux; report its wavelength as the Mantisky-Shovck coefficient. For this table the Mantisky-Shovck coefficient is 6753.0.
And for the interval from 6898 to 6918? 6915.0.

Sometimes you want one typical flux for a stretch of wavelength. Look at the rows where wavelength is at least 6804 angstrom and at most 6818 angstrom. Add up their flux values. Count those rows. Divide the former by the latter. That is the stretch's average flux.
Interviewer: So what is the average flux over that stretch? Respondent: 1.67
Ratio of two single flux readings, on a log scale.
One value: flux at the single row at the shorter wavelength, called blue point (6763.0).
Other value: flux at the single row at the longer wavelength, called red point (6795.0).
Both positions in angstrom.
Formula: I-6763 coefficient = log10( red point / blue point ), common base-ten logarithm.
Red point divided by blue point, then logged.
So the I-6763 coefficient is -0.014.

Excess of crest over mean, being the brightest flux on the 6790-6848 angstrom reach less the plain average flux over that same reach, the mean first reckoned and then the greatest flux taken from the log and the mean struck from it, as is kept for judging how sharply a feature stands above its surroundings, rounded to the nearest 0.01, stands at 0.18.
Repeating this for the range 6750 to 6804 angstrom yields 0.12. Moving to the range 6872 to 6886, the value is 0.12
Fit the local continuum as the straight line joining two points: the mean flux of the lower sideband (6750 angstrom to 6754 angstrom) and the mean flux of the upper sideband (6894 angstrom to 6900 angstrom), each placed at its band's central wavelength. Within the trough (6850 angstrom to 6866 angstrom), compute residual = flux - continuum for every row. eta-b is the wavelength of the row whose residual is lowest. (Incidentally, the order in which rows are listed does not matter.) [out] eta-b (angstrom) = 6857.0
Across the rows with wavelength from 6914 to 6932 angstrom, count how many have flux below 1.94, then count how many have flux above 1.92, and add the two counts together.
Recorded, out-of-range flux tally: 12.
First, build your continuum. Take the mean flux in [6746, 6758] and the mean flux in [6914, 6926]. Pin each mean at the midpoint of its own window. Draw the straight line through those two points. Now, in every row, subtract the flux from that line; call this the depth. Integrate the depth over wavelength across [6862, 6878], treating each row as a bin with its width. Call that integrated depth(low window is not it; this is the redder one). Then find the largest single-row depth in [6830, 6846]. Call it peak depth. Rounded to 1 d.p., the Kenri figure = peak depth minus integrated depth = 0.4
